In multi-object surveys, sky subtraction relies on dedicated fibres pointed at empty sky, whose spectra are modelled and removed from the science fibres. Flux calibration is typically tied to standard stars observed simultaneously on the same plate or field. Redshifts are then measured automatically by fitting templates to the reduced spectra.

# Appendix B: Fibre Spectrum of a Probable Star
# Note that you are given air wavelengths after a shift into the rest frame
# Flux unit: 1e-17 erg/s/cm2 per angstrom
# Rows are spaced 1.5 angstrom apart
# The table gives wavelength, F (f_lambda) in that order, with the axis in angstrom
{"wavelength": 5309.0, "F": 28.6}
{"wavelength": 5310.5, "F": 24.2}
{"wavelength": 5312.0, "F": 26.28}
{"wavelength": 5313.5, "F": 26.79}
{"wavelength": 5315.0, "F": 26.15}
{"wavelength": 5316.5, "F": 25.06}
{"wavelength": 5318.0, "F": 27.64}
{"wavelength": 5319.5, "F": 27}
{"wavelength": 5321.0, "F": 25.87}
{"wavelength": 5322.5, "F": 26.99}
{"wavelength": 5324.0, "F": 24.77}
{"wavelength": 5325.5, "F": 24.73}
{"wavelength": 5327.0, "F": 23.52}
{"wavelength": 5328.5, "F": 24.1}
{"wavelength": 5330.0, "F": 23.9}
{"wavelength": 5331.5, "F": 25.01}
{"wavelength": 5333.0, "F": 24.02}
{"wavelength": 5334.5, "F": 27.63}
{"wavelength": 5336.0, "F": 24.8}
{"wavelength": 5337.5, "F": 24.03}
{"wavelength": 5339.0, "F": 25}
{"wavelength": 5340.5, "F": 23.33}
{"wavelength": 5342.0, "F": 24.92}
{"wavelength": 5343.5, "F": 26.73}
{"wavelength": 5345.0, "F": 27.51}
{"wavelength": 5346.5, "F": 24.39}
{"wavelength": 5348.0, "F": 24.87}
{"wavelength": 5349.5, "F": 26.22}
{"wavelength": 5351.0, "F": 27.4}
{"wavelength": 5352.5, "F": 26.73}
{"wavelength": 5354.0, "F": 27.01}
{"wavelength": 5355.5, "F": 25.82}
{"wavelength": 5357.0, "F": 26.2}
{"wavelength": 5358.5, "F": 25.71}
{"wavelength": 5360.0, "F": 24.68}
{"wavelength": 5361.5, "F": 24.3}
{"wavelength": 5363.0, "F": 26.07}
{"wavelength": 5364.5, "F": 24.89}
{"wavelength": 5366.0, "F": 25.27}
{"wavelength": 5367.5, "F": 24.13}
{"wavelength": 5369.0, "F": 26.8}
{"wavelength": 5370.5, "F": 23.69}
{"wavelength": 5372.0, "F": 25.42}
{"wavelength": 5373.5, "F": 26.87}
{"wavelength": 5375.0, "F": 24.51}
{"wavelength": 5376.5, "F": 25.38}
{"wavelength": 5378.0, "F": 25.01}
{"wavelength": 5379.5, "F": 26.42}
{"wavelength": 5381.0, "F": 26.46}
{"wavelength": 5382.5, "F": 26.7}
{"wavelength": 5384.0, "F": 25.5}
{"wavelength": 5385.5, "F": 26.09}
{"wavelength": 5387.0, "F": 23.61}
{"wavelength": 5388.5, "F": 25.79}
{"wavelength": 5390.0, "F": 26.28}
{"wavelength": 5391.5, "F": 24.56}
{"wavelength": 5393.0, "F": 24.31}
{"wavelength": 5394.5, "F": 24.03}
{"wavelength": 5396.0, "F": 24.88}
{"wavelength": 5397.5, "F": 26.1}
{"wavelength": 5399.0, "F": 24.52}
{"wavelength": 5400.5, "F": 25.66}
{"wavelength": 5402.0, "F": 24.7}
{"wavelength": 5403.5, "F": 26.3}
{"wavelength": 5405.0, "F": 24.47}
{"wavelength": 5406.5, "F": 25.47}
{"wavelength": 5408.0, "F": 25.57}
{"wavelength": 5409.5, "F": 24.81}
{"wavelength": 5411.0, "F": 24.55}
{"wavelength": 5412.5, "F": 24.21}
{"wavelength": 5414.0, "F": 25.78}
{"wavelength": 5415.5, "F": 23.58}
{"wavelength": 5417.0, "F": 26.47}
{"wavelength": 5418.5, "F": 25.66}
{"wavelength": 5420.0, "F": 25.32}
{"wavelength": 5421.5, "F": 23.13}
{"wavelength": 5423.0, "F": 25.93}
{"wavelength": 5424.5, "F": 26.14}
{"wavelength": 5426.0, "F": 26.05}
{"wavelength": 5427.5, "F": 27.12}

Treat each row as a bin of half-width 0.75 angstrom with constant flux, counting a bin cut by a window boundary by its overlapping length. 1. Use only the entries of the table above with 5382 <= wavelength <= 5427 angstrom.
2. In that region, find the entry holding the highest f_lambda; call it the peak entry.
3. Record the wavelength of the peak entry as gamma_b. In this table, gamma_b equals 5382.5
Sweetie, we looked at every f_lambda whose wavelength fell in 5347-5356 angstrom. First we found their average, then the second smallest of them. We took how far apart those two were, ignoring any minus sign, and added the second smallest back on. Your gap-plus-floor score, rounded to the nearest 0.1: 26.3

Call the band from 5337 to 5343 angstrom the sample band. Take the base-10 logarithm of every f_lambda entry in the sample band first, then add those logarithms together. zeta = 5.5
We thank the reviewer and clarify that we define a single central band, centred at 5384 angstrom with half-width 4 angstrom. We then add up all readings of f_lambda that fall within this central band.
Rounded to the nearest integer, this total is 128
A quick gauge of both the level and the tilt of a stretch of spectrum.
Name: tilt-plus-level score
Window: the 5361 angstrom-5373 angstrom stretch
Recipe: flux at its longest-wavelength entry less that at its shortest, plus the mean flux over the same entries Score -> 26.2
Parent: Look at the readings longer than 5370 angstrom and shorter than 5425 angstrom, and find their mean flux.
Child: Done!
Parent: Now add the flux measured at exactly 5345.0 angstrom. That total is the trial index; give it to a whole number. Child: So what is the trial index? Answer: 53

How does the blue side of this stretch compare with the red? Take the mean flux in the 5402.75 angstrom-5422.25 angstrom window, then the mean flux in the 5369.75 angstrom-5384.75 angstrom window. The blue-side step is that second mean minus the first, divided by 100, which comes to 0.006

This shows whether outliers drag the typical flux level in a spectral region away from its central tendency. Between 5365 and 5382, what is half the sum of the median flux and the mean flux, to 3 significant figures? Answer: 25.4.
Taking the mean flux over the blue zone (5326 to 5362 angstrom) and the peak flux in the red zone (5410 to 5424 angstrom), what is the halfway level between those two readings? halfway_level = 25.90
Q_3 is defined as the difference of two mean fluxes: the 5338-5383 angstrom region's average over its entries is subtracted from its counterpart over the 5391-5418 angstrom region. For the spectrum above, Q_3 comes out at -0.6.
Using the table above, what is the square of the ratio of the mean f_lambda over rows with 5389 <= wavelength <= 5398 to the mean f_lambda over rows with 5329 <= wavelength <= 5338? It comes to 1.01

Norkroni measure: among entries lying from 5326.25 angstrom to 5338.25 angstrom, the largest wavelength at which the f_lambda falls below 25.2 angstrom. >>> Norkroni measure 5337.5 angstrom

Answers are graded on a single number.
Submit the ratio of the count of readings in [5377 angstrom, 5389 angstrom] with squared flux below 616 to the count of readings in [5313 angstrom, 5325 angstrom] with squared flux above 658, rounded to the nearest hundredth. 0.17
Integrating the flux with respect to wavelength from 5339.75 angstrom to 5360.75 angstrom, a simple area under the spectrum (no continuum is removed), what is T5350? 542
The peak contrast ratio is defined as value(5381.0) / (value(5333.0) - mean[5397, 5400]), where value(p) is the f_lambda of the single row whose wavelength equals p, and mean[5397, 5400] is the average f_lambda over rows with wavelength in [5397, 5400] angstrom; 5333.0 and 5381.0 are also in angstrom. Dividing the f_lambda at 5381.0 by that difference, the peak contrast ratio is -21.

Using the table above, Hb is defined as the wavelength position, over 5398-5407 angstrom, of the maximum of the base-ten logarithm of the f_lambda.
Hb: 5403.5 angstrom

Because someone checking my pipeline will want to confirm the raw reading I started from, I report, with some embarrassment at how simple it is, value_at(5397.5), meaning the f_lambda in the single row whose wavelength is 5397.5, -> 26.1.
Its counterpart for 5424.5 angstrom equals 26.14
